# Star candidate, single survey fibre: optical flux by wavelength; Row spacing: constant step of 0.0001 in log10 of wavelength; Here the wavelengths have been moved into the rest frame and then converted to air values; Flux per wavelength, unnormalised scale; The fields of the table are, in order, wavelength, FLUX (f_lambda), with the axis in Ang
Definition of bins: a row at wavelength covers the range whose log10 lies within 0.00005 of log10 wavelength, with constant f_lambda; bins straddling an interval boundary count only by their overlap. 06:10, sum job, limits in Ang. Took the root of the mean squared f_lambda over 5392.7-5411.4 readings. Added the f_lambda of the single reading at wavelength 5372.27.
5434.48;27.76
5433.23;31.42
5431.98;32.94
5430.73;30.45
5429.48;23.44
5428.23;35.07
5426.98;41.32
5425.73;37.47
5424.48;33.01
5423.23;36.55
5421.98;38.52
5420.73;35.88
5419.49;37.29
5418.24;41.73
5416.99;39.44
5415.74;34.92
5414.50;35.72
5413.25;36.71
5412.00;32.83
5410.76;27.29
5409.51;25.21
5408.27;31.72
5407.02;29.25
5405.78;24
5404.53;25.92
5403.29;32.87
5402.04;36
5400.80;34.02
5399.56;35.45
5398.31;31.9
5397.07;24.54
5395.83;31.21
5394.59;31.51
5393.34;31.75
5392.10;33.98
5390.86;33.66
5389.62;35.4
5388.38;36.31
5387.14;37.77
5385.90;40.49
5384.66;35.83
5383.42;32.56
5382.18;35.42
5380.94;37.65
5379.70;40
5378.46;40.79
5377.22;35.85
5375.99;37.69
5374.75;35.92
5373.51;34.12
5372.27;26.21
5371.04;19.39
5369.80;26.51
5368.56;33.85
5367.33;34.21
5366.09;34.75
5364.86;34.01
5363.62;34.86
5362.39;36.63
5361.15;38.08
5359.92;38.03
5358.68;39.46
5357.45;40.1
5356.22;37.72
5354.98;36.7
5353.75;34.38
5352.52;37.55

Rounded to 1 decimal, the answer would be 56.6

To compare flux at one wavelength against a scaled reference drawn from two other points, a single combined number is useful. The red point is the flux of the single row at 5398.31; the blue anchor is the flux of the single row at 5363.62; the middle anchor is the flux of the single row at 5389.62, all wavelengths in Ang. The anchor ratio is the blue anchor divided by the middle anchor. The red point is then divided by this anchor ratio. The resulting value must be 32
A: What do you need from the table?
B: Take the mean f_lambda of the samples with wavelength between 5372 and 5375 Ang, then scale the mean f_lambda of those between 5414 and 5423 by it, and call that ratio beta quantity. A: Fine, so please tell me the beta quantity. 1.17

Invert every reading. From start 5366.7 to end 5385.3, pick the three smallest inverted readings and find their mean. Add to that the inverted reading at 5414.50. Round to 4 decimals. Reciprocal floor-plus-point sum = 0.0533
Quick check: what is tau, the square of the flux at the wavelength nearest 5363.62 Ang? 1215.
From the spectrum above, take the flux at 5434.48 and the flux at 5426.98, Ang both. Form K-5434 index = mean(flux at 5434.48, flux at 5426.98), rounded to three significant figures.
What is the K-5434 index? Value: 34.5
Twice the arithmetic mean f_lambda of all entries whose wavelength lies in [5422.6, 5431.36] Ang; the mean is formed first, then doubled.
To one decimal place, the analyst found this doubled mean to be 67.8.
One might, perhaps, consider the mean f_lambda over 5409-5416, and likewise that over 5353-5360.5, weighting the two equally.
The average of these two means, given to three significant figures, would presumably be 34.9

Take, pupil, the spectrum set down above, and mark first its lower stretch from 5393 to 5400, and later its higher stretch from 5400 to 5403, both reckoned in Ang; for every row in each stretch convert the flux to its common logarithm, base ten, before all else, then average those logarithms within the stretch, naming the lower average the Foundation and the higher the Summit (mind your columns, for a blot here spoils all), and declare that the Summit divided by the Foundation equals 1.04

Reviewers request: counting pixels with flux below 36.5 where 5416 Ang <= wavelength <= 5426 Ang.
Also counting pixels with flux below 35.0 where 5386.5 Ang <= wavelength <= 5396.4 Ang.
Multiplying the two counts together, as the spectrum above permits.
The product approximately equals 10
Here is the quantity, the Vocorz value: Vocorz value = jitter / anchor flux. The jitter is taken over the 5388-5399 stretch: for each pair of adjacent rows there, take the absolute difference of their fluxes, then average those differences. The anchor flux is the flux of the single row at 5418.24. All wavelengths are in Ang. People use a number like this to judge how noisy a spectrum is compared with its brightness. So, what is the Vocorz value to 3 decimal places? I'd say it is 0.059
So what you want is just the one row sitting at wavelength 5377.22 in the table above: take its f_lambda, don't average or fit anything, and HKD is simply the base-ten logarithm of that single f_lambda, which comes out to 1.55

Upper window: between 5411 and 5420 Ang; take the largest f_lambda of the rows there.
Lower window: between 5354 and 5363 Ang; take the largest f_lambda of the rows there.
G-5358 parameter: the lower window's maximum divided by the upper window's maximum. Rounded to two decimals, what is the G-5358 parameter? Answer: 0.96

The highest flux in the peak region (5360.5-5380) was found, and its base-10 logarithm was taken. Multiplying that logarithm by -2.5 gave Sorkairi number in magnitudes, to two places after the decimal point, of -4.03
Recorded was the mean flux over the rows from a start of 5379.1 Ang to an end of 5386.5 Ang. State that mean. 37.0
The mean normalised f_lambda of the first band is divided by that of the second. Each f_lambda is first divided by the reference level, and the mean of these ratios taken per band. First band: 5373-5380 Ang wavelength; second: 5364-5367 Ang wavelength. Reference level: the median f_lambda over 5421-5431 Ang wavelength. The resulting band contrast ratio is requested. 1.09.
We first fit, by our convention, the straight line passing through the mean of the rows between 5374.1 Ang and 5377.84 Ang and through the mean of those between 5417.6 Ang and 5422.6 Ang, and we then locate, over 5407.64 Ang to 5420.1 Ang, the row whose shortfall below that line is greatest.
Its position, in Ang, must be 5409.51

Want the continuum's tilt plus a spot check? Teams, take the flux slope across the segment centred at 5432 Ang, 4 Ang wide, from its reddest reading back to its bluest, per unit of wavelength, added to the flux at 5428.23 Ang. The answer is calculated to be 35.5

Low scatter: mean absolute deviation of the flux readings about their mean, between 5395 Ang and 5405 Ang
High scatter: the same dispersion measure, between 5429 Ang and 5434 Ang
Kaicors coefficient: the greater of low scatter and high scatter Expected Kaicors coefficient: 3.2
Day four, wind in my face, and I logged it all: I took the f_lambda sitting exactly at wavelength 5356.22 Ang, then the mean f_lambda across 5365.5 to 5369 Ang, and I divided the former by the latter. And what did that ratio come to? 1.1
